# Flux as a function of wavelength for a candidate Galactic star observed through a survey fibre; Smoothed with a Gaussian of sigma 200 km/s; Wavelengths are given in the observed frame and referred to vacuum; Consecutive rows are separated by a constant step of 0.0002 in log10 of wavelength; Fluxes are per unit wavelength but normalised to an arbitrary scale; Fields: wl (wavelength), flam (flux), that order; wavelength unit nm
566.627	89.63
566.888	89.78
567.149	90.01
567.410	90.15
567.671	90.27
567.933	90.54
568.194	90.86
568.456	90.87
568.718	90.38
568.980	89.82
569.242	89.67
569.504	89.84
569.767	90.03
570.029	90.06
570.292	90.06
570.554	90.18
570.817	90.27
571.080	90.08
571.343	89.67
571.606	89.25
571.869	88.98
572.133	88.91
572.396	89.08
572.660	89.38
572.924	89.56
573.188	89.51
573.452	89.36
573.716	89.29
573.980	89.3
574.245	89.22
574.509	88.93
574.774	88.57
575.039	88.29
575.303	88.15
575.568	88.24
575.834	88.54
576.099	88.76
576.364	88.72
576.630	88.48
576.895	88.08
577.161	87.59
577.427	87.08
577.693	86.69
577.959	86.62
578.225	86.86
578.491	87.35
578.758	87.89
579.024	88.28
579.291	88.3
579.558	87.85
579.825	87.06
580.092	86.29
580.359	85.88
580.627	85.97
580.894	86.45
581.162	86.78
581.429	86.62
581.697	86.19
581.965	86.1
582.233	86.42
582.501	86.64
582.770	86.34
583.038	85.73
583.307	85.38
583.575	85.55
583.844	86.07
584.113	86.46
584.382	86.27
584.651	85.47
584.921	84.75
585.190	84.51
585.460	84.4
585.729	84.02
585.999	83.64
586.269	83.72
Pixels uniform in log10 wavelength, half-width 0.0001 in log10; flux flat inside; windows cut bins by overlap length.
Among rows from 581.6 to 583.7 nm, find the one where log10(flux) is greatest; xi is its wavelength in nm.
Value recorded 582.501 nm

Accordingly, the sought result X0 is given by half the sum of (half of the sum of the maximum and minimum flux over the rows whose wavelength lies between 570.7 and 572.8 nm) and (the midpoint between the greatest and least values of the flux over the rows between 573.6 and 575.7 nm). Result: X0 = 89.2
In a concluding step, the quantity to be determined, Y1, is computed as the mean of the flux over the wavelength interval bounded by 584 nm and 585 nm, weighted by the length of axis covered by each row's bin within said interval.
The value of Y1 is 86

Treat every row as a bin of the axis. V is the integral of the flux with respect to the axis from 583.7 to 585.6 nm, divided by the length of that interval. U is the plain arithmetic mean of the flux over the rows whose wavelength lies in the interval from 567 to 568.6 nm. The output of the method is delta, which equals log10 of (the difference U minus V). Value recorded 0.70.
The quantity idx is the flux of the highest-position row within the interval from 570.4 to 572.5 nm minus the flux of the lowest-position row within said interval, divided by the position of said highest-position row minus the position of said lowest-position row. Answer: -0.6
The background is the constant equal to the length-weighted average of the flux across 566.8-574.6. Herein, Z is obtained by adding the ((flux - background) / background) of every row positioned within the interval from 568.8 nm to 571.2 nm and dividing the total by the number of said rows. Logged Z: 0.002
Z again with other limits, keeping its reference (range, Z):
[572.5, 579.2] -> -0.016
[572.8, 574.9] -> -0.006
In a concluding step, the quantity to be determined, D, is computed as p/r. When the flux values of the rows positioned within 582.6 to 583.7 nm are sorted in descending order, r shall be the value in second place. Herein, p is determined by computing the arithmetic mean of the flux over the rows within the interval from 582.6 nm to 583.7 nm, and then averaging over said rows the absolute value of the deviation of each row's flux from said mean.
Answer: 0.0034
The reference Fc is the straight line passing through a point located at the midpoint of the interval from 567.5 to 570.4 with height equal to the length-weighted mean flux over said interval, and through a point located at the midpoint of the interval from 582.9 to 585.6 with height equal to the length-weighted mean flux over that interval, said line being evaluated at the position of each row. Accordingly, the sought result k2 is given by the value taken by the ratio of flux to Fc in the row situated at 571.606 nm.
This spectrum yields 1.00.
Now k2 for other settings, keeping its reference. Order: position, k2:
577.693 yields 0.99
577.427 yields 0.99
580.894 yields 1.00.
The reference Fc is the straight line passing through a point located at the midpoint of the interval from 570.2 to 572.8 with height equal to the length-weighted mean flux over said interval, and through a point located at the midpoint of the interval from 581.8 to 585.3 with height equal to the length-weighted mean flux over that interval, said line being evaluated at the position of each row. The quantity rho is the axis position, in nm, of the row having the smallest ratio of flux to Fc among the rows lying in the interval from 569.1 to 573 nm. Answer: 569.242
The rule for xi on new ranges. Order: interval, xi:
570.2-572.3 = 570.817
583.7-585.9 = 584.113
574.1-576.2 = 574.245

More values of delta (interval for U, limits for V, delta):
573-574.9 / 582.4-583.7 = 0.51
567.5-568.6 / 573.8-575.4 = 0.26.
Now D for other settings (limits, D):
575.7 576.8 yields 0.0013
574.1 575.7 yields 0.0038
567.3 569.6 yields 0.0039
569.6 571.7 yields 0.0027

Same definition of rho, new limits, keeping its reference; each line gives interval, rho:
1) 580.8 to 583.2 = 583.038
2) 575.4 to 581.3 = 577.693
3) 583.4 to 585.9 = 585.729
